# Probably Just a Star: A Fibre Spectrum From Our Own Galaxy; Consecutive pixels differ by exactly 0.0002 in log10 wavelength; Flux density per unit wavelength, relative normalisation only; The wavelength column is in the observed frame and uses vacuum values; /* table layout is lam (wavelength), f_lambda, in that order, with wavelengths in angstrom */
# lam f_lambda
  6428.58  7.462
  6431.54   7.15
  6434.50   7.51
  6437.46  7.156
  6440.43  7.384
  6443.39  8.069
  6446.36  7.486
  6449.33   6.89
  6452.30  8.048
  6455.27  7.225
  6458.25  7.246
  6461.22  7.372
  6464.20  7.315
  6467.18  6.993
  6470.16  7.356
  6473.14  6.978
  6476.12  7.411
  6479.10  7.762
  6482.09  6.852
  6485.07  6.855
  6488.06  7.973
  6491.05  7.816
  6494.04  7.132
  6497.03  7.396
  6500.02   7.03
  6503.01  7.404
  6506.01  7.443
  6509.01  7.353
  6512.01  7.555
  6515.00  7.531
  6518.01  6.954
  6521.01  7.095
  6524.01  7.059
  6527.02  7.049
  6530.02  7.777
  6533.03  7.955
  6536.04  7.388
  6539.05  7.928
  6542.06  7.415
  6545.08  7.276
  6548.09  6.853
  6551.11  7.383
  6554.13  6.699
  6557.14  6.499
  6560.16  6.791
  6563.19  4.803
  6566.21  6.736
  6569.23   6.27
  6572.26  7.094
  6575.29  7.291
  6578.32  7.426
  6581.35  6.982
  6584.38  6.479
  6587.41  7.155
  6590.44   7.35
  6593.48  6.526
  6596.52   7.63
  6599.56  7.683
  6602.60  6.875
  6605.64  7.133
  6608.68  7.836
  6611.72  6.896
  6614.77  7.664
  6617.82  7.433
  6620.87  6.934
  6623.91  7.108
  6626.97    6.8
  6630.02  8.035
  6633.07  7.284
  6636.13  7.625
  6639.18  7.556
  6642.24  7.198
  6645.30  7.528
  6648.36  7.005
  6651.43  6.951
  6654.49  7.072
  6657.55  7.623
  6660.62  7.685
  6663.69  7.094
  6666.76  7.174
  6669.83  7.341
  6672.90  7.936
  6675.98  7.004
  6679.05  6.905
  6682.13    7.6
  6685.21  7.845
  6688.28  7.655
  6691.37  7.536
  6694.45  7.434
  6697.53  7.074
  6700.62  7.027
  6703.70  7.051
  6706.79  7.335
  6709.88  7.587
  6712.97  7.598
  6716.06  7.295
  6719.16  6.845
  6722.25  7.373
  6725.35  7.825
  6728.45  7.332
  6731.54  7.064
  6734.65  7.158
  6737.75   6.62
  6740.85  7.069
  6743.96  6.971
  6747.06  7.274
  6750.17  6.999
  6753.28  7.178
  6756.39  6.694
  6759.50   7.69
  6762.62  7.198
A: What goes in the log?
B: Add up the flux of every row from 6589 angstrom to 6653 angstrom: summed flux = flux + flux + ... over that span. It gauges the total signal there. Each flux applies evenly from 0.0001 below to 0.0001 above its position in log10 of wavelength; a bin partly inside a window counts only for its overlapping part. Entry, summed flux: 153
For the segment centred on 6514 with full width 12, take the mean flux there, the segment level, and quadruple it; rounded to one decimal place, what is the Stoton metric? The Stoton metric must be 29.4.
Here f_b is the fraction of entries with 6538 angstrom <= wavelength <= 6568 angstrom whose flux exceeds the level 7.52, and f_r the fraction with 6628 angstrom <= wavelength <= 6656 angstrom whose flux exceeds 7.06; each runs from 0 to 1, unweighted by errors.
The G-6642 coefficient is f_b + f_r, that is 0.88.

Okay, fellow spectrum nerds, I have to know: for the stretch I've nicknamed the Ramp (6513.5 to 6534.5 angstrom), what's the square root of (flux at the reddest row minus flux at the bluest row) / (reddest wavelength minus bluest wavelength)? 0.15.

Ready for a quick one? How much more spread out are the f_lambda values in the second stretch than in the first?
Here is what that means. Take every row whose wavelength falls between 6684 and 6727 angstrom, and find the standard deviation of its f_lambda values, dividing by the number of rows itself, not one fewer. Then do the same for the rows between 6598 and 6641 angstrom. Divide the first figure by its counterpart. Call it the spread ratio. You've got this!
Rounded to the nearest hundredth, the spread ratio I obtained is 0.77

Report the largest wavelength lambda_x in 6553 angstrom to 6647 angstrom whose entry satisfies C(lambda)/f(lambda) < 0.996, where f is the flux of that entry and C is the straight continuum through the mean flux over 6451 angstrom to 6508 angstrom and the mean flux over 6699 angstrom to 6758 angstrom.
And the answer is 6645.30 angstrom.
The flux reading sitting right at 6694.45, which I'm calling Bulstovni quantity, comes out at 7.434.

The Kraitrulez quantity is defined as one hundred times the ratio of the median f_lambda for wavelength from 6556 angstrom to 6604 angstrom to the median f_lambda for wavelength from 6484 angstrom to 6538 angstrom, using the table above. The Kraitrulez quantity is 94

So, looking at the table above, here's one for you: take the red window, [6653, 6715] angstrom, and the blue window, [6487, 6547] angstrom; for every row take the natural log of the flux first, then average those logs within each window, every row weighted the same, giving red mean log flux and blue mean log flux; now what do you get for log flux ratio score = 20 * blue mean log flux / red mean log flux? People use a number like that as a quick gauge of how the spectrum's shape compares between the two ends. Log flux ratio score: 20.1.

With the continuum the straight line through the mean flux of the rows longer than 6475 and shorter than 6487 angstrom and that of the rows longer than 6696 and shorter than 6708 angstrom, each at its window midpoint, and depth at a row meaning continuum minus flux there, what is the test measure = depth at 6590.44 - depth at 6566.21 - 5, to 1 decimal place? -5.6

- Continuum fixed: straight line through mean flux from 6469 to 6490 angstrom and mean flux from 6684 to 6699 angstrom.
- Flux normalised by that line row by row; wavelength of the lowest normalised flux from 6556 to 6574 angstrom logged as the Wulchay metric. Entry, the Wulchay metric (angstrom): 6563.19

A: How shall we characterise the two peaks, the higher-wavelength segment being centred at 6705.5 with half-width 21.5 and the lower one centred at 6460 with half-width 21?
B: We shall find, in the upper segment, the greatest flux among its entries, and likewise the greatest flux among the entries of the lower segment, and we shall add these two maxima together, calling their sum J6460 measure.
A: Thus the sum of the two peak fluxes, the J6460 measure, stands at 15.9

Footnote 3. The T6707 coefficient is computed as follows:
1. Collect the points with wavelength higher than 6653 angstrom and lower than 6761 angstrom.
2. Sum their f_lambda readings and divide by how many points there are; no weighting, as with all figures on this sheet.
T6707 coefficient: 7.28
